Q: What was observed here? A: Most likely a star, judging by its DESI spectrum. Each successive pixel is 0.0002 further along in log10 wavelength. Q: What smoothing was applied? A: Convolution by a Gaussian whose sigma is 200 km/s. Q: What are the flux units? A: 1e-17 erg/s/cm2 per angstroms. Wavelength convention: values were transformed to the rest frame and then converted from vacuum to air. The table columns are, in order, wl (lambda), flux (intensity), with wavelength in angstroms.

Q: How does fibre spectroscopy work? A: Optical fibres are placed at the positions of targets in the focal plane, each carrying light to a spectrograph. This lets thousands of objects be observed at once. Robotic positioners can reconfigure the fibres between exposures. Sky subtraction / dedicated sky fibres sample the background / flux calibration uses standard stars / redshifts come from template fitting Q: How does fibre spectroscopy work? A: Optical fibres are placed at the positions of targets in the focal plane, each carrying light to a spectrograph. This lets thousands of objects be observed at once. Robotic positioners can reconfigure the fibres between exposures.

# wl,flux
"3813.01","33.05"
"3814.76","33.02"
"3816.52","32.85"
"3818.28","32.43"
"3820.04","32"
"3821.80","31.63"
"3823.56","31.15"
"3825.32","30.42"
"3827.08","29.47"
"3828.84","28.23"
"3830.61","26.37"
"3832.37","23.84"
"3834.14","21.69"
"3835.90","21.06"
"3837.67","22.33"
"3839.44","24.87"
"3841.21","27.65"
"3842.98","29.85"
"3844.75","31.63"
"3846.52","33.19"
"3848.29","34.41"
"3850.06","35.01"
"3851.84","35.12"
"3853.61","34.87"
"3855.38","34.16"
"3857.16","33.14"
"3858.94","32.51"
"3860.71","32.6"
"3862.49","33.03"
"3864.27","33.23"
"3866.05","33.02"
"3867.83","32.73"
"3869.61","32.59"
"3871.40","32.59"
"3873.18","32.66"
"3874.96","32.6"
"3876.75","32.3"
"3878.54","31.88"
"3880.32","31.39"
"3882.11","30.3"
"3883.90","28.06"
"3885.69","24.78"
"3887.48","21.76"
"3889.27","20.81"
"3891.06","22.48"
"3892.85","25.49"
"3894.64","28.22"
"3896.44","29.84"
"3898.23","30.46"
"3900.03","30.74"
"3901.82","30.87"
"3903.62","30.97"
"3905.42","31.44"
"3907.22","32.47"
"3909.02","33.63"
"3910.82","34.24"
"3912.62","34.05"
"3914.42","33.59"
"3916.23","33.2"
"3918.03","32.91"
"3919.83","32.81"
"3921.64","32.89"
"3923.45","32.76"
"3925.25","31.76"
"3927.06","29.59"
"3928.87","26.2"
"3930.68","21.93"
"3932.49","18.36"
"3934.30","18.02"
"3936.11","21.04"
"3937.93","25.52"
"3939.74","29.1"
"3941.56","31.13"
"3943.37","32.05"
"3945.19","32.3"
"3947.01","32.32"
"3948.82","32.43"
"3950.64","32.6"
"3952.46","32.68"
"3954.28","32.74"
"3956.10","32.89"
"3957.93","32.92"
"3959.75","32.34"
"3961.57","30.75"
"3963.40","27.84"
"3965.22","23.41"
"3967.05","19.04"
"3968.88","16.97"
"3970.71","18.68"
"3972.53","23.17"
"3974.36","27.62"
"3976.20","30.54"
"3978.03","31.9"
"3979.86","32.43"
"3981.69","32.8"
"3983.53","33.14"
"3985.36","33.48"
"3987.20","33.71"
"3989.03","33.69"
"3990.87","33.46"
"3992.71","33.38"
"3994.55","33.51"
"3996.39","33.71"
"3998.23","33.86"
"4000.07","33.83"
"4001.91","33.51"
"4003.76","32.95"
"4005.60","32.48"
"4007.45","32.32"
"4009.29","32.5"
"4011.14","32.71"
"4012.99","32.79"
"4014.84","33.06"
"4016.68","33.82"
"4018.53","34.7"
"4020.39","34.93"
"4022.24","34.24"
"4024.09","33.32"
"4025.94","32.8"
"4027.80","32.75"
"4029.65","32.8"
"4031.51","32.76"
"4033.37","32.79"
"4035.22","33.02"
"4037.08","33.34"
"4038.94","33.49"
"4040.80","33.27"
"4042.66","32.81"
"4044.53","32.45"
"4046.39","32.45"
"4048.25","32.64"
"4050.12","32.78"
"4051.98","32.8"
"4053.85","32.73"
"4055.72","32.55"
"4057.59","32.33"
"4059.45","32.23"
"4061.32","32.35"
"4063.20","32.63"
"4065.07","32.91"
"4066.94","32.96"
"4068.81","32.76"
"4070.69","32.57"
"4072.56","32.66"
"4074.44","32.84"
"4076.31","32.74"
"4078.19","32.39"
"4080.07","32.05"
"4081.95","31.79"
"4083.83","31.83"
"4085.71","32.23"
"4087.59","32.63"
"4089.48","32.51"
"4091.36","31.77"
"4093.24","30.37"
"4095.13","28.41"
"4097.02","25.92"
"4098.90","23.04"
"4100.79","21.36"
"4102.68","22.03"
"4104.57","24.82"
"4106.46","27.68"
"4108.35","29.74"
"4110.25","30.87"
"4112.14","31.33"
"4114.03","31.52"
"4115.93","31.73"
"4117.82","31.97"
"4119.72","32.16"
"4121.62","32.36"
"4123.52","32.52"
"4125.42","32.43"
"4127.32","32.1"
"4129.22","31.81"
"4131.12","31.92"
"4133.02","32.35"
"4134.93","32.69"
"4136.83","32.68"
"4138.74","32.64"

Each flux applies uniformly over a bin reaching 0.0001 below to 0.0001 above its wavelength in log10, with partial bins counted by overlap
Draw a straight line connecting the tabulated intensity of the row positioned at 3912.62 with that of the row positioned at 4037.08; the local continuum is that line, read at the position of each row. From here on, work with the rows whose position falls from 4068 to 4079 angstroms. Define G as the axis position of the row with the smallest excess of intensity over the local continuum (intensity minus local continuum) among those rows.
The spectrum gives 4078.19 angstroms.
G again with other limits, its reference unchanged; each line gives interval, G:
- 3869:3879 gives 3878.54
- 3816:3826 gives 3825.32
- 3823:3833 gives 3832.37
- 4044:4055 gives 4044.53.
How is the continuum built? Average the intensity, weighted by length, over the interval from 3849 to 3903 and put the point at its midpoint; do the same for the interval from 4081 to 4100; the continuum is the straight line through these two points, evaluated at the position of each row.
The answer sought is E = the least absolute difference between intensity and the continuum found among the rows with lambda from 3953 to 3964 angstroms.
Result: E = 0.37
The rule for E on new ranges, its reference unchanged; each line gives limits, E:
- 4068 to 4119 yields 0.18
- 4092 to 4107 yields 0.40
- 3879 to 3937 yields 0.12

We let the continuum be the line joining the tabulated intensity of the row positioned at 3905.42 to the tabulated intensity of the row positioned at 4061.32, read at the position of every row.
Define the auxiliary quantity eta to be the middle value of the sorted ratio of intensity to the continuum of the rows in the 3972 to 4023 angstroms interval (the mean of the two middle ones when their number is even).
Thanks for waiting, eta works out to 1.04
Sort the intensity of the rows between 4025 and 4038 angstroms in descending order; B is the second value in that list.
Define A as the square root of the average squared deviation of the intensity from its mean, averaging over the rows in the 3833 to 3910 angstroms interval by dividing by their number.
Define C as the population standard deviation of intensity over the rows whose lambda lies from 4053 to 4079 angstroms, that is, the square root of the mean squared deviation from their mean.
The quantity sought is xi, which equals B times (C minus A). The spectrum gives -131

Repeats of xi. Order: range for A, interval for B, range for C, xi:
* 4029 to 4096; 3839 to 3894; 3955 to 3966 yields 90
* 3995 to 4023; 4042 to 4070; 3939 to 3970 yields 134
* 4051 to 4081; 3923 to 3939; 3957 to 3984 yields 170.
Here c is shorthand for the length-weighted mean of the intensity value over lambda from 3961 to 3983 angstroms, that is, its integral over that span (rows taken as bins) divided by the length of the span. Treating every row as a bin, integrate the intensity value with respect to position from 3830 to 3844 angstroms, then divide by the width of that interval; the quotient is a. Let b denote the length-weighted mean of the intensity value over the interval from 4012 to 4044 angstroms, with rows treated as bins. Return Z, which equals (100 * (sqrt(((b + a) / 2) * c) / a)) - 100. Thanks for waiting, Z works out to 12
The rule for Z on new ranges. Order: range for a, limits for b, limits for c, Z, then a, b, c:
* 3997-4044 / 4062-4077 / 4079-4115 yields -7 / 33.2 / 32.8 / 29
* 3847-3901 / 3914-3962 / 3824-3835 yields -7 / 30.8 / 29.8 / 27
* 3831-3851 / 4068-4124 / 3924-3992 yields 4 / 27.8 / 30.3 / 29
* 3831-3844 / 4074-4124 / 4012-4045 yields 22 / 24.6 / 30.0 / 33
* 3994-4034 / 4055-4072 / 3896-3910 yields -3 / 33.3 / 32.6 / 31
